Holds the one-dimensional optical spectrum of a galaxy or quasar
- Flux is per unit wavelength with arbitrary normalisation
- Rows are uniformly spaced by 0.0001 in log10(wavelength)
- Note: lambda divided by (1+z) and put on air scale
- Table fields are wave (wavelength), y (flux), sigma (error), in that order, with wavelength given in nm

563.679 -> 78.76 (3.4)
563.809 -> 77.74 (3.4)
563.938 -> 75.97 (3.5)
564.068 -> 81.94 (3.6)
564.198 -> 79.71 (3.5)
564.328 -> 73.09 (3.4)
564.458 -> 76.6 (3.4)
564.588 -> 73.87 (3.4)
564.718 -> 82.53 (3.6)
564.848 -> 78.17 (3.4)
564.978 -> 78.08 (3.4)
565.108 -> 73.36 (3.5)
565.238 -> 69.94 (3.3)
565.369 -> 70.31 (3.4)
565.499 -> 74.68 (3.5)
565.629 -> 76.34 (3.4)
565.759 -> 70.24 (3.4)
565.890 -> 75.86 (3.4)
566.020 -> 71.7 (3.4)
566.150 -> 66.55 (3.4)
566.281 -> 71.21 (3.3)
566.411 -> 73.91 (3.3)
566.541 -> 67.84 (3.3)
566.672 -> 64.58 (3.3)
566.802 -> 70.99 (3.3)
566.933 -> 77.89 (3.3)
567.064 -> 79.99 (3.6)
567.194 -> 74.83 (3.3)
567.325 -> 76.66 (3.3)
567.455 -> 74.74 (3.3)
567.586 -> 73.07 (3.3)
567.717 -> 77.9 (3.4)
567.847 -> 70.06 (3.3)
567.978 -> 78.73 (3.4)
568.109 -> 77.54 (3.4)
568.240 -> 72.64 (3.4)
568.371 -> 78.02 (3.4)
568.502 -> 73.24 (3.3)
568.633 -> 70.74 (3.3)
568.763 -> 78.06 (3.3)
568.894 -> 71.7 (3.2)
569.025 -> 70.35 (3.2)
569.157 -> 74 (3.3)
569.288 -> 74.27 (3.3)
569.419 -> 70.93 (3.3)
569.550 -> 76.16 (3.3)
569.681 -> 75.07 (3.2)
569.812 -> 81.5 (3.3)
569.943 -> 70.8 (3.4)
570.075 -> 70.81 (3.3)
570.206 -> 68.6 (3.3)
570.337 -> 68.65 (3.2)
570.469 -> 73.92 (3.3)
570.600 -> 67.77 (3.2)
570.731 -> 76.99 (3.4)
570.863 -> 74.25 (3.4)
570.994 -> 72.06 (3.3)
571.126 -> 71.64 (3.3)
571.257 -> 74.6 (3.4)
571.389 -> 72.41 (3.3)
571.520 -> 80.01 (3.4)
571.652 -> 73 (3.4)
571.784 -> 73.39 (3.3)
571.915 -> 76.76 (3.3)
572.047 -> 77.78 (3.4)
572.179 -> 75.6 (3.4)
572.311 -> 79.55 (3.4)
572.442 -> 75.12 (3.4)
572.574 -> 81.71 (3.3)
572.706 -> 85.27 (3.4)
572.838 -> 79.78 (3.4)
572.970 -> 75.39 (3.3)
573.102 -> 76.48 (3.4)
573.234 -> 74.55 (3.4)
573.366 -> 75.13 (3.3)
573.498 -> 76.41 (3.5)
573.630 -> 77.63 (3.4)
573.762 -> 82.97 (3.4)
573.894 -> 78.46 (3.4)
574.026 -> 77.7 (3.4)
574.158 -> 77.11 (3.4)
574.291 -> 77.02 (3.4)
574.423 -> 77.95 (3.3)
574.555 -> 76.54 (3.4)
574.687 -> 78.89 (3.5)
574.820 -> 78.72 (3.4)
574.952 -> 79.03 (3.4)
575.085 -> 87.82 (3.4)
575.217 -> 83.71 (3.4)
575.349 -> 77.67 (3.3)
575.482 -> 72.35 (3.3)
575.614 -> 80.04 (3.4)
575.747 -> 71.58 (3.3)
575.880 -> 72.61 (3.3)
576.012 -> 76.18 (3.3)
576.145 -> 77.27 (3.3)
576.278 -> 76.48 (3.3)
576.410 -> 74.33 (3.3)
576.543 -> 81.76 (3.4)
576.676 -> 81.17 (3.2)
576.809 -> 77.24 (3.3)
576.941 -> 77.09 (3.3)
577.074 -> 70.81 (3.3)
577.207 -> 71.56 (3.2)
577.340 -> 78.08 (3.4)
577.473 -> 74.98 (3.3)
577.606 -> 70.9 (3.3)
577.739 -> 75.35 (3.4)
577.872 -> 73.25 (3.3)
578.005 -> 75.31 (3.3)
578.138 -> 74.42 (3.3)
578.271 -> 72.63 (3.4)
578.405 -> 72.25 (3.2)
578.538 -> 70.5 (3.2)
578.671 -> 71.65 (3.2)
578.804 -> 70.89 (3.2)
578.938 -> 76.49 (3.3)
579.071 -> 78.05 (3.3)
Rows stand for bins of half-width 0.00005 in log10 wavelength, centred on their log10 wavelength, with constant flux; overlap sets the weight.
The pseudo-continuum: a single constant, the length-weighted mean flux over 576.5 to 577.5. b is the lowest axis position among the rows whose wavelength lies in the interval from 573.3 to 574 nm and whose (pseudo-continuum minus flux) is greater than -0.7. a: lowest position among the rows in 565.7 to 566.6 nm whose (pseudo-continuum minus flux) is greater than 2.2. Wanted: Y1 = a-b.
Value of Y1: -7.61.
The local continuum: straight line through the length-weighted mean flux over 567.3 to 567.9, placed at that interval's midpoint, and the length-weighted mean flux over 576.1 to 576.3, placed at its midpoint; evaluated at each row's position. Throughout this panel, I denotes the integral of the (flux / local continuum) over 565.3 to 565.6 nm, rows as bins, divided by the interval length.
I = 0.98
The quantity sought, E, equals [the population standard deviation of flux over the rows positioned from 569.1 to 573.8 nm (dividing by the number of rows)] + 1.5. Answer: 5.48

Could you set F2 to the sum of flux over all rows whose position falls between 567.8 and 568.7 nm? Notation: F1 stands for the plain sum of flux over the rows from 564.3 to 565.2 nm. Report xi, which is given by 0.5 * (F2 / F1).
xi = 0.486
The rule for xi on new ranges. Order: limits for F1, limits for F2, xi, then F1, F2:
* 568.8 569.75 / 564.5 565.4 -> 0.513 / 512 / 526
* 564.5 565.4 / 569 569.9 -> 0.496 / 526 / 522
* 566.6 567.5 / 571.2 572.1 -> 0.508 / 520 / 528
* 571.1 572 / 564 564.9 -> 0.523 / 522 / 546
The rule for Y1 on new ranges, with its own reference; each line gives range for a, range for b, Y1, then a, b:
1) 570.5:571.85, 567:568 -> 3.41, 570.600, 567.194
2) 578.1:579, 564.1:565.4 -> 13.94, 578.271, 564.328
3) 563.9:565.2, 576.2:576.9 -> -11.95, 564.328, 576.278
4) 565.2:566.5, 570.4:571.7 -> -5.23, 565.238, 570.469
